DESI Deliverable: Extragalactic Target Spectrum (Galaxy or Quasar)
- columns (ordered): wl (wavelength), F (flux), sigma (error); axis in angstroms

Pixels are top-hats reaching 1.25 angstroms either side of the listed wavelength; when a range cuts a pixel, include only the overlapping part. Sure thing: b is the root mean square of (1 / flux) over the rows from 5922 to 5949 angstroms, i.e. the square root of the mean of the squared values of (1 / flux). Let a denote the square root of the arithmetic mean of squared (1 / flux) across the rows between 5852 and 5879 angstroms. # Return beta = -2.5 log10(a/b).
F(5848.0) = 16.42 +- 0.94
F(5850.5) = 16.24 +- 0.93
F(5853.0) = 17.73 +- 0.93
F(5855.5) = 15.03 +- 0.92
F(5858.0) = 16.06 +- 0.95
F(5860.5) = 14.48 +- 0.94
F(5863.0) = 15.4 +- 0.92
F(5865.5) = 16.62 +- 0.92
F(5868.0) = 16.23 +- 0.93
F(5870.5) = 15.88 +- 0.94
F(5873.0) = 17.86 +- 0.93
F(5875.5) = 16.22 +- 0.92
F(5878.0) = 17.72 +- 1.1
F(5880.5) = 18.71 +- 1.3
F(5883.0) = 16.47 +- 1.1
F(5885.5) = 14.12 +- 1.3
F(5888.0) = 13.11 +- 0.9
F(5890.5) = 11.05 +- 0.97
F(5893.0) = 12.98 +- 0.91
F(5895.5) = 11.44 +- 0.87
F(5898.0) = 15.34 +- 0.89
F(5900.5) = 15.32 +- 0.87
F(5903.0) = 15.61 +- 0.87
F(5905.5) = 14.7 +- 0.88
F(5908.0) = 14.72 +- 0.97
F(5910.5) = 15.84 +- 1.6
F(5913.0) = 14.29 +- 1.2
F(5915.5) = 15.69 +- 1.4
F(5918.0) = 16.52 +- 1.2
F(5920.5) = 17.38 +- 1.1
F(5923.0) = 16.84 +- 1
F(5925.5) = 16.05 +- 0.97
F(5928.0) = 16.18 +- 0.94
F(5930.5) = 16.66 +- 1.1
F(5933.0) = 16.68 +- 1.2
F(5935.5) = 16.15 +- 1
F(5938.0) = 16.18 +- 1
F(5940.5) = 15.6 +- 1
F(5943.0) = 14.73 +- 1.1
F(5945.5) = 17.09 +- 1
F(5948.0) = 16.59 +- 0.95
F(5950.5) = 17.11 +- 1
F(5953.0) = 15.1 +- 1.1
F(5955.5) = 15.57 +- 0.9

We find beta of 0.00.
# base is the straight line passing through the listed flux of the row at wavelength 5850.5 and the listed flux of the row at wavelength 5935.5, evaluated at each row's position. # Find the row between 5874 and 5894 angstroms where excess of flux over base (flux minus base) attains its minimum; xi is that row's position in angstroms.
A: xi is 5890.5 angstroms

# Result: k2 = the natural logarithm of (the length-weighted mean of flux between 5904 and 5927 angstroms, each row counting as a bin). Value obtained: 2.76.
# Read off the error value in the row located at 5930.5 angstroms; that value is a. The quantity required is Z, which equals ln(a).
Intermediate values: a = 1.10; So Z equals 0.095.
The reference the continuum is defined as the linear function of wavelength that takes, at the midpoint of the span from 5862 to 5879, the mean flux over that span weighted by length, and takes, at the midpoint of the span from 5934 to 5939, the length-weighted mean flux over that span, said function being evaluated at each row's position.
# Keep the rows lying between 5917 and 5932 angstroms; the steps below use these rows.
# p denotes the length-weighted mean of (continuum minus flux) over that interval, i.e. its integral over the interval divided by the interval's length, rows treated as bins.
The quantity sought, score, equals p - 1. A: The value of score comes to -1.4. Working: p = -0.4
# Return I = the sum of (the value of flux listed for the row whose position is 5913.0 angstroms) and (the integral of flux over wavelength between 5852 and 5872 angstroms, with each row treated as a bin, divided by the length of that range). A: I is 30.2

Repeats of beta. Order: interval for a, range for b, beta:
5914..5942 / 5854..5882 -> 0.01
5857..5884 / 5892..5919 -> 0.13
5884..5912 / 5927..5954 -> -0.18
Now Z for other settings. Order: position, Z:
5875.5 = -0.083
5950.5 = 0.000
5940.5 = 0.000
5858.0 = -0.051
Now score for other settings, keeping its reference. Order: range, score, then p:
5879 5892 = 0.8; 1.8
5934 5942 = -0.8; 0.2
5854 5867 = 0.0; 1.0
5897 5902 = 0.1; 1.1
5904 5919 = 0.1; 1.1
